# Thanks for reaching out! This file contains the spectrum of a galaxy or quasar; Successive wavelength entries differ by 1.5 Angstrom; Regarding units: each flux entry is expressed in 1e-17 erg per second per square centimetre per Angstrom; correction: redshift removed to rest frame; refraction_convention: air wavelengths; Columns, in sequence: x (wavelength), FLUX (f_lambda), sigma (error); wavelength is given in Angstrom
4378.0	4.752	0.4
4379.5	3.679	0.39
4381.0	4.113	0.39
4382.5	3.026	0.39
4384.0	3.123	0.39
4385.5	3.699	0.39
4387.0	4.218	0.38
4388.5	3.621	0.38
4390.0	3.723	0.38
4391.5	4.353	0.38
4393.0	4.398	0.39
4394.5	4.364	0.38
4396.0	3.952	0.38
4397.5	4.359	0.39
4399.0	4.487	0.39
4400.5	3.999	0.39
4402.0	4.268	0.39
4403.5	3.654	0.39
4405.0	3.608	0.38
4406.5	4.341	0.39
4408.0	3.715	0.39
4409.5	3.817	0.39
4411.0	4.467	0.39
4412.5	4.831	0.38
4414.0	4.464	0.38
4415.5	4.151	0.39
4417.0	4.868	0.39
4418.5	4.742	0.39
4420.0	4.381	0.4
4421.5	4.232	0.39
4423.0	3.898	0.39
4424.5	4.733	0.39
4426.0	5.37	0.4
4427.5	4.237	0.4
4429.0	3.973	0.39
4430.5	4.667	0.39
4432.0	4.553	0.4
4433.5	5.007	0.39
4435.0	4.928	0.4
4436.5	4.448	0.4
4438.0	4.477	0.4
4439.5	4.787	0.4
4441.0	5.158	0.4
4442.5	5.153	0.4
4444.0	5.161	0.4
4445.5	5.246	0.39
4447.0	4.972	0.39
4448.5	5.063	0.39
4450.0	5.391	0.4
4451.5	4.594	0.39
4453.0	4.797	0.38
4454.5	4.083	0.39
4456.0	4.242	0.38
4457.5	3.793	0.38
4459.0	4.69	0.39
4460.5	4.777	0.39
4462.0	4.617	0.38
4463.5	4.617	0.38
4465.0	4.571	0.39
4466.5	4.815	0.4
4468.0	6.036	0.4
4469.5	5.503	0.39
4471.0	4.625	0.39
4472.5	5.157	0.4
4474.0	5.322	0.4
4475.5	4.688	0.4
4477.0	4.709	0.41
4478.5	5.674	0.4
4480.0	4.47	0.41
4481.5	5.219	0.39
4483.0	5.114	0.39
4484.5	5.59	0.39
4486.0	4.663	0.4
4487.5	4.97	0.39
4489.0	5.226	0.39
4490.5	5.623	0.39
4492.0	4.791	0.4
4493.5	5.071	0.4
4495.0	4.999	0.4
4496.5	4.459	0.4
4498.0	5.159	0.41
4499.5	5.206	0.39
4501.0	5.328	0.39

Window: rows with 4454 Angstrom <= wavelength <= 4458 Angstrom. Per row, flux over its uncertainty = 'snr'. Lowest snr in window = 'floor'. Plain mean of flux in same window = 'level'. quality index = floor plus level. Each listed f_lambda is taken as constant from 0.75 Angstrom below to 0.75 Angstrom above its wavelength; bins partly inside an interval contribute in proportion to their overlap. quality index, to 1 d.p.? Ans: 14.0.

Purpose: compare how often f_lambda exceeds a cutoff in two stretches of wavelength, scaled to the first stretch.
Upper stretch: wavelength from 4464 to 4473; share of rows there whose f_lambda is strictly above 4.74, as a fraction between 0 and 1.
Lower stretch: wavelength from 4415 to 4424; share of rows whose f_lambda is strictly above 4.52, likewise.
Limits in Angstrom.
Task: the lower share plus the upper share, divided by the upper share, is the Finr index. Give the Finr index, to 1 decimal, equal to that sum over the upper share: 1.5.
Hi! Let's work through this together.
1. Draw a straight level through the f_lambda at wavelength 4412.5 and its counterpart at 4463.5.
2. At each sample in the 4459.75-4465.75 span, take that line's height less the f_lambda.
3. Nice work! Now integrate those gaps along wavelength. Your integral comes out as 0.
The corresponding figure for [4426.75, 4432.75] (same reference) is 2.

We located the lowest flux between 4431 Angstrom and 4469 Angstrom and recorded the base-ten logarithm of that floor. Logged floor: 0.58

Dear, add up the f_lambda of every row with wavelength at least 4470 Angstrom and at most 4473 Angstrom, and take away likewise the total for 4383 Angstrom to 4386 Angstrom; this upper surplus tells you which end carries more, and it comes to 3.0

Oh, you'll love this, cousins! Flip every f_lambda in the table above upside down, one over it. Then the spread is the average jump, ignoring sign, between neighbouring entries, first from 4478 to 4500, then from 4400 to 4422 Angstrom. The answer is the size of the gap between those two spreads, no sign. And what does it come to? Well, 0.0023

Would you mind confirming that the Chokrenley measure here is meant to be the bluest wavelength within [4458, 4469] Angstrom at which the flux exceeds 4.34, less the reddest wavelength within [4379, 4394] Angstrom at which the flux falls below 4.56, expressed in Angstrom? 66.0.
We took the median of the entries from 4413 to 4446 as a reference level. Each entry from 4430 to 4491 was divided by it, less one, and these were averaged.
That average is 0.04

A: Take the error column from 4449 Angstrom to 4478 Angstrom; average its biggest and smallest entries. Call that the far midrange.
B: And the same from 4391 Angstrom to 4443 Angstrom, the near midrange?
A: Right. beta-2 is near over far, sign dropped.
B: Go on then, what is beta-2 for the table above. 0.987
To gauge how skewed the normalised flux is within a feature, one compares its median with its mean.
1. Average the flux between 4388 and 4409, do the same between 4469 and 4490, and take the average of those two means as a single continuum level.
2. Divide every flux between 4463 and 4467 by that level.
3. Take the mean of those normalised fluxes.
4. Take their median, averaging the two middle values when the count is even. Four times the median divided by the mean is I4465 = 3.96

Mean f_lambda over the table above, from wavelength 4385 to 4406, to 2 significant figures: 4.1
